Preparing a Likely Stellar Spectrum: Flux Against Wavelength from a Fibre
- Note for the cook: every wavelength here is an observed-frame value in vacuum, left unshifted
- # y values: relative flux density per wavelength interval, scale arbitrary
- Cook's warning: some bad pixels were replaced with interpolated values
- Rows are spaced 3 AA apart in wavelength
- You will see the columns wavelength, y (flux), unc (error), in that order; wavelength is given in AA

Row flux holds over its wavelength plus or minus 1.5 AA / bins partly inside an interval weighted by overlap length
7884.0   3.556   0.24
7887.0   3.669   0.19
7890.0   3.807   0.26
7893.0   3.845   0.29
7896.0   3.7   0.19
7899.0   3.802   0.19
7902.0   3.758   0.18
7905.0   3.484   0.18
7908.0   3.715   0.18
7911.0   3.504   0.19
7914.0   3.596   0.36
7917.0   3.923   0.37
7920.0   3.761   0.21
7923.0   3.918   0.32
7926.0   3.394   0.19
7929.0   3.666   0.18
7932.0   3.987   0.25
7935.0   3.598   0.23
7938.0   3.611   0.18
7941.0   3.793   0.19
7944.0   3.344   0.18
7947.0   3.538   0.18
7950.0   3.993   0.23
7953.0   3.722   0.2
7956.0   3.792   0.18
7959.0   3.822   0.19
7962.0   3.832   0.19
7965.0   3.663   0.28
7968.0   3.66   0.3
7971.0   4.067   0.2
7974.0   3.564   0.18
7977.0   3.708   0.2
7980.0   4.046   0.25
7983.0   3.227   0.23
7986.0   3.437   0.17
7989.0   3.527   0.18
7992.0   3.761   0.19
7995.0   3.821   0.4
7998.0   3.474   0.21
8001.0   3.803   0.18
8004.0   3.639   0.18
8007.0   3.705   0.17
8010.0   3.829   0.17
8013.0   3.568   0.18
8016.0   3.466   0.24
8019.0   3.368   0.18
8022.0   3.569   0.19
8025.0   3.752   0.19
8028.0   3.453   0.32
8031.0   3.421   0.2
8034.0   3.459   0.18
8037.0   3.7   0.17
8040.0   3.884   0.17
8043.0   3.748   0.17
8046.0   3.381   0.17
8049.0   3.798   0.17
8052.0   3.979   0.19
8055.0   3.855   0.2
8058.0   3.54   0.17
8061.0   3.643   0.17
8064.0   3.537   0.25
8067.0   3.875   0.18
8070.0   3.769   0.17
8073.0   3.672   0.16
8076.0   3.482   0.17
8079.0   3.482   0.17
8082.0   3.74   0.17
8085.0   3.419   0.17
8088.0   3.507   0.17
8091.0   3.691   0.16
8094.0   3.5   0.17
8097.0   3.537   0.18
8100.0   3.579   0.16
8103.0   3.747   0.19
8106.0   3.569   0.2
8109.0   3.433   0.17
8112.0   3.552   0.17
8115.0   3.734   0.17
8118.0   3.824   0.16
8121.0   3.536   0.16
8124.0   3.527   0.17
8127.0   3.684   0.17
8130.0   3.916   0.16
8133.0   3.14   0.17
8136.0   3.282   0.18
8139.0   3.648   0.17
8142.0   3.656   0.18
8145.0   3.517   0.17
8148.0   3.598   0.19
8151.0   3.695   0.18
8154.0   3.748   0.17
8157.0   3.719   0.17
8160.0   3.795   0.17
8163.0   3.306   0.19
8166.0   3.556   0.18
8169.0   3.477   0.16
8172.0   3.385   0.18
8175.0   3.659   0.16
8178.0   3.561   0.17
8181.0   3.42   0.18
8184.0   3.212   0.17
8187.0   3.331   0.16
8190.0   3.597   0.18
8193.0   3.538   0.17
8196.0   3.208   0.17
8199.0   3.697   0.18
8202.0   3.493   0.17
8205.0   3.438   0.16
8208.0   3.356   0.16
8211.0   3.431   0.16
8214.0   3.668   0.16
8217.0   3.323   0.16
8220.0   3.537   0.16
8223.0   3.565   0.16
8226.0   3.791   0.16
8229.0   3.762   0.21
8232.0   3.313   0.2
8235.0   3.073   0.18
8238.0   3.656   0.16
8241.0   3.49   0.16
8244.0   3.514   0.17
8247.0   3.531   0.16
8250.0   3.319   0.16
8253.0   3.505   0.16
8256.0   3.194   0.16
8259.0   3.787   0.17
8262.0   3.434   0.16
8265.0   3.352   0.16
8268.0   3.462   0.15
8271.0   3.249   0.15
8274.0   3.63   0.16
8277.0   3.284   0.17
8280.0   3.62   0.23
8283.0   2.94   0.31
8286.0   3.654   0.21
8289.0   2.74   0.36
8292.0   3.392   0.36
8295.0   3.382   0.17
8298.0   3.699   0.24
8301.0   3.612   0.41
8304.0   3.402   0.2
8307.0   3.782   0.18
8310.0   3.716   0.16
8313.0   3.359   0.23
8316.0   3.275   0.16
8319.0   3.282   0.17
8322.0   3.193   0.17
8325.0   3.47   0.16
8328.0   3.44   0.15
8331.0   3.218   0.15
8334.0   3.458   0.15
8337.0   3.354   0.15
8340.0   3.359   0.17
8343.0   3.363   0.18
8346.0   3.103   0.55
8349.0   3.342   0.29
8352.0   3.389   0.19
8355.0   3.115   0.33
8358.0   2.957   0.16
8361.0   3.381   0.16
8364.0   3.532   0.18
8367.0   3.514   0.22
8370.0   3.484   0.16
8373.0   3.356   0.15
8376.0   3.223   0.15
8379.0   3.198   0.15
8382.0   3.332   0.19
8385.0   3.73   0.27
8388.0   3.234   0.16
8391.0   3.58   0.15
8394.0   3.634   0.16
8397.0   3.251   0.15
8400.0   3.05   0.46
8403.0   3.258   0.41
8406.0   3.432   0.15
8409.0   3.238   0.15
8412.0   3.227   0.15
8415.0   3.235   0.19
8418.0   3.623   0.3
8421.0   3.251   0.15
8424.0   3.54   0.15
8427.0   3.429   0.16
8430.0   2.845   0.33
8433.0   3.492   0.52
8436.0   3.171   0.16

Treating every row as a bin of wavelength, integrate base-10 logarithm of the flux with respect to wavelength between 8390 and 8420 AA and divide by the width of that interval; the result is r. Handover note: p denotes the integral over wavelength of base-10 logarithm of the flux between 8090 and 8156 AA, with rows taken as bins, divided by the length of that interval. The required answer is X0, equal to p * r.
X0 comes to 0.291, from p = 0.555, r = 0.524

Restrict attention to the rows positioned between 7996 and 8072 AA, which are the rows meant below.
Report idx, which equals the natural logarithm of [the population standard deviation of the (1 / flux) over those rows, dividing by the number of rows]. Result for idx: -4.33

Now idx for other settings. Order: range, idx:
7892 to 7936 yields -4.40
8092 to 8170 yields -4.28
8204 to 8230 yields -4.36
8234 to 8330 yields -3.84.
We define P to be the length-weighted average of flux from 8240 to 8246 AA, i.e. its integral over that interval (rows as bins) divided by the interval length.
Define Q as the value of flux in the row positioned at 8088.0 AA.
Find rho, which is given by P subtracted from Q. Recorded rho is 0.0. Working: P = 3.5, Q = 3.507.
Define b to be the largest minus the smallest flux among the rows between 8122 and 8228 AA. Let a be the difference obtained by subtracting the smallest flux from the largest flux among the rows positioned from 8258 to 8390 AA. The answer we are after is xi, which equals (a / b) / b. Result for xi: 1.7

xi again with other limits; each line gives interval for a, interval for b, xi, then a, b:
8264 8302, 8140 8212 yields 2.8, 0.96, 0.59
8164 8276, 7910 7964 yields 1.7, 0.72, 0.65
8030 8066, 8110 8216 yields 1.0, 0.60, 0.78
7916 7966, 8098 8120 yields 4.2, 0.65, 0.39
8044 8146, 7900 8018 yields 1.2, 0.84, 0.84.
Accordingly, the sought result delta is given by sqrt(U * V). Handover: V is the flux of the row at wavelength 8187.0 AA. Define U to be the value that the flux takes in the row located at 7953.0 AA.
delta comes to 3.52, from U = 3.722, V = 3.331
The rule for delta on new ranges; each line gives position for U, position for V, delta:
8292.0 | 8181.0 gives 3.41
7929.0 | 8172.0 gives 3.52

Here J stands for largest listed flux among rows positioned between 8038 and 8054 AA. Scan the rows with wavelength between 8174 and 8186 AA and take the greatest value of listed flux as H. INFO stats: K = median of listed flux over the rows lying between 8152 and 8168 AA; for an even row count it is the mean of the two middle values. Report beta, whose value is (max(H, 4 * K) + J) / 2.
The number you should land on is 9.4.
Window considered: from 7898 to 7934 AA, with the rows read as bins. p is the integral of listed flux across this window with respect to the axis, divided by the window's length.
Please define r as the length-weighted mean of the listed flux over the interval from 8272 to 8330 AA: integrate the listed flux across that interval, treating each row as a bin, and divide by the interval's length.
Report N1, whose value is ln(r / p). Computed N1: -0.08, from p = 3.71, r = 3.41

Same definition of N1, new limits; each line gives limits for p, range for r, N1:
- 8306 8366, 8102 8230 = 0.06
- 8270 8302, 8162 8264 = 0.03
